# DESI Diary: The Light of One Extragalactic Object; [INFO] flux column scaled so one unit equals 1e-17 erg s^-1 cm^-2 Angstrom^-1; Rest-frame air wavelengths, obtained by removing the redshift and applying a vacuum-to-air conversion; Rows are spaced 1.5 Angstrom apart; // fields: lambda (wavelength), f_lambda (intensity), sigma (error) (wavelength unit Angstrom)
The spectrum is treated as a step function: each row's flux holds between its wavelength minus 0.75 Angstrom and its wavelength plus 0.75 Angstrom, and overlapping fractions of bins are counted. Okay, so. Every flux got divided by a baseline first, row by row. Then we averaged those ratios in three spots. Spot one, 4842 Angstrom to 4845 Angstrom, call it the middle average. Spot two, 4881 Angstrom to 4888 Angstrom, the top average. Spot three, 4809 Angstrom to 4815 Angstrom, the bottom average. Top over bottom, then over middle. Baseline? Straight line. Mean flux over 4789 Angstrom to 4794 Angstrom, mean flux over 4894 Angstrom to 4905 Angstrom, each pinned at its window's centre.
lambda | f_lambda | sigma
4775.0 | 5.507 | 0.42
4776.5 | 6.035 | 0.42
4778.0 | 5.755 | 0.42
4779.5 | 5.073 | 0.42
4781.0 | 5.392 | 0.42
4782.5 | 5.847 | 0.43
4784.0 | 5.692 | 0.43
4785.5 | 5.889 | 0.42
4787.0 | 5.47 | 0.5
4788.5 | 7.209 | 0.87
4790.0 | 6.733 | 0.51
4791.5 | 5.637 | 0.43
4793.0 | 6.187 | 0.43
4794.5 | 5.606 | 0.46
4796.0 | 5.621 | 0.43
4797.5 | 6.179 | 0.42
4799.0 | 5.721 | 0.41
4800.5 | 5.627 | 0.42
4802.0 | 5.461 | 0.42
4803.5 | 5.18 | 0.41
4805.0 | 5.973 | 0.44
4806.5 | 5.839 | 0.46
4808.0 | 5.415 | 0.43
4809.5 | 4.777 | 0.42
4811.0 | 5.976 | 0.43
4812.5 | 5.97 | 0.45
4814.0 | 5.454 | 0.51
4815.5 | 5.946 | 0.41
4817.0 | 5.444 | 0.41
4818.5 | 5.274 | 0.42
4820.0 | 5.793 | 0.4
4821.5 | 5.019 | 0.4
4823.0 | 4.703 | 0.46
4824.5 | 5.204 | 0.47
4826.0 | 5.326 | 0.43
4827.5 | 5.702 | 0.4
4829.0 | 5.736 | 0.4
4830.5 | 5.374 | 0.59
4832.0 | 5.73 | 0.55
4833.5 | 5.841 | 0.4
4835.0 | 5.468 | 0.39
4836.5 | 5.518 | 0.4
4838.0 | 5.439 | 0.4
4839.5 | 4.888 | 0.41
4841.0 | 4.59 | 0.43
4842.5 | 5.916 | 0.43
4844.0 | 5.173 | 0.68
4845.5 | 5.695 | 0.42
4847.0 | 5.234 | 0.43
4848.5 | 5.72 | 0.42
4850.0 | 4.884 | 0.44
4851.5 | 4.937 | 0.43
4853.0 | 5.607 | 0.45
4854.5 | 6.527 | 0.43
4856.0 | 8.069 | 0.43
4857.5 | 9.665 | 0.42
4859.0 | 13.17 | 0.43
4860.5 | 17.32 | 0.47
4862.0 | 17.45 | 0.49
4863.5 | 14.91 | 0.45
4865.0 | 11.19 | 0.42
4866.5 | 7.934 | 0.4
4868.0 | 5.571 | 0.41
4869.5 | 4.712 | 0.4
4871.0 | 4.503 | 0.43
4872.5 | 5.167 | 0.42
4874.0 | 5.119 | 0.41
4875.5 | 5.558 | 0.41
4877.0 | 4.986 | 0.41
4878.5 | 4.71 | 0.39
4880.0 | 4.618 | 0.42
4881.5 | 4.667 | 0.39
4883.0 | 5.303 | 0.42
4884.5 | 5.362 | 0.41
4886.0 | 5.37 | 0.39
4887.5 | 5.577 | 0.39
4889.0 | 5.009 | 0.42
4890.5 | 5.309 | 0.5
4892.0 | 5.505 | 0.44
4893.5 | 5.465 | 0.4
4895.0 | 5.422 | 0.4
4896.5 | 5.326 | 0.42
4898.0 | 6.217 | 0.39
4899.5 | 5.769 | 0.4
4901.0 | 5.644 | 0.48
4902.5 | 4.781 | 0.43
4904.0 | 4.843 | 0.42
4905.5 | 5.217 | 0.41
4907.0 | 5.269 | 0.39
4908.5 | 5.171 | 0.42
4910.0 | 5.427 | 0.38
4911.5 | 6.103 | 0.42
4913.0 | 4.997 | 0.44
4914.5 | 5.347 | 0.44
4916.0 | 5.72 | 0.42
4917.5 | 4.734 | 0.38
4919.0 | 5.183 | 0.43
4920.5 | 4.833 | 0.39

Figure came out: 1.09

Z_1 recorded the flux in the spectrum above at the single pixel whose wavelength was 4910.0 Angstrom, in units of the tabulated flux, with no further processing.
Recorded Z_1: 5.427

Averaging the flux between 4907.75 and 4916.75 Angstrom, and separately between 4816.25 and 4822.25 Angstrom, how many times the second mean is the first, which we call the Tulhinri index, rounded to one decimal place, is 1.0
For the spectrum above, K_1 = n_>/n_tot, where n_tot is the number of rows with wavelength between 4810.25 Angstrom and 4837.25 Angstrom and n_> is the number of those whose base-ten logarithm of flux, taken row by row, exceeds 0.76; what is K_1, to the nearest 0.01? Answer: 0.28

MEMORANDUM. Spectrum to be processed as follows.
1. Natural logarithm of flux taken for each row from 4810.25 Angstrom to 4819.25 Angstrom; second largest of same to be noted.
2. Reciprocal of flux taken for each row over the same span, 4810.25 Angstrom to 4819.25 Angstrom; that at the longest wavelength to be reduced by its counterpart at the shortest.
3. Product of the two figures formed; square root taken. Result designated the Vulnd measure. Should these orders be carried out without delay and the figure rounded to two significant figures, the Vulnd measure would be 0.20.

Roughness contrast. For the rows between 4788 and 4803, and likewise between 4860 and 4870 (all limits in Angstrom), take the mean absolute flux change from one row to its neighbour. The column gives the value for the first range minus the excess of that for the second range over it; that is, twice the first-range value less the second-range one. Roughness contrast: -1.26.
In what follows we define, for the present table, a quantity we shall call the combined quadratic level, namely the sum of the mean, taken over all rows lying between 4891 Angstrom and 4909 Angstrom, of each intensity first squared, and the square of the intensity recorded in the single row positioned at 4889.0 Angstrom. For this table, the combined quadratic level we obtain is 54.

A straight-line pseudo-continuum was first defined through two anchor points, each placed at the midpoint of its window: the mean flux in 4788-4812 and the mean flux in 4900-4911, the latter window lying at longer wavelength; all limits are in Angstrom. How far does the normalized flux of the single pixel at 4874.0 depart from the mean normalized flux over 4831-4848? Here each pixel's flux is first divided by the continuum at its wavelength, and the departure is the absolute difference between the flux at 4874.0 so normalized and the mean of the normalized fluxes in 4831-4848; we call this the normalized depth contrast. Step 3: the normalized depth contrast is 0.02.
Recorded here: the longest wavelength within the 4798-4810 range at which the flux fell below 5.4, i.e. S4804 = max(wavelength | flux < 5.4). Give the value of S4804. 4809.5 Angstrom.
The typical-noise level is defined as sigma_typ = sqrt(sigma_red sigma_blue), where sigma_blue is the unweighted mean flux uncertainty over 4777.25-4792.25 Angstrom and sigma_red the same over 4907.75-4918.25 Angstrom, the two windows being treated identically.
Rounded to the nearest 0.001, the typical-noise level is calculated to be 0.448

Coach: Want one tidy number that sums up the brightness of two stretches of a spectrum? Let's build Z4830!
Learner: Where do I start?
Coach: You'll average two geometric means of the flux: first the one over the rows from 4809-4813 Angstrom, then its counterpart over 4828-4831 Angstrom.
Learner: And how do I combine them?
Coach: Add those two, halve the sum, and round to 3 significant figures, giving 5.55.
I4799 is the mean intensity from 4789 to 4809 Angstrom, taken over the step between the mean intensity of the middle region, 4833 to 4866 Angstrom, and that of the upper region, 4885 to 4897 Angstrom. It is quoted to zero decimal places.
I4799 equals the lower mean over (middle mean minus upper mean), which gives 2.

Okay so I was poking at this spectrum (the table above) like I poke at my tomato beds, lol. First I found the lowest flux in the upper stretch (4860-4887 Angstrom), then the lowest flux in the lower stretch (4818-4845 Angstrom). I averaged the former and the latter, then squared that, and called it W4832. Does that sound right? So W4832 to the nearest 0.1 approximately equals 20.7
